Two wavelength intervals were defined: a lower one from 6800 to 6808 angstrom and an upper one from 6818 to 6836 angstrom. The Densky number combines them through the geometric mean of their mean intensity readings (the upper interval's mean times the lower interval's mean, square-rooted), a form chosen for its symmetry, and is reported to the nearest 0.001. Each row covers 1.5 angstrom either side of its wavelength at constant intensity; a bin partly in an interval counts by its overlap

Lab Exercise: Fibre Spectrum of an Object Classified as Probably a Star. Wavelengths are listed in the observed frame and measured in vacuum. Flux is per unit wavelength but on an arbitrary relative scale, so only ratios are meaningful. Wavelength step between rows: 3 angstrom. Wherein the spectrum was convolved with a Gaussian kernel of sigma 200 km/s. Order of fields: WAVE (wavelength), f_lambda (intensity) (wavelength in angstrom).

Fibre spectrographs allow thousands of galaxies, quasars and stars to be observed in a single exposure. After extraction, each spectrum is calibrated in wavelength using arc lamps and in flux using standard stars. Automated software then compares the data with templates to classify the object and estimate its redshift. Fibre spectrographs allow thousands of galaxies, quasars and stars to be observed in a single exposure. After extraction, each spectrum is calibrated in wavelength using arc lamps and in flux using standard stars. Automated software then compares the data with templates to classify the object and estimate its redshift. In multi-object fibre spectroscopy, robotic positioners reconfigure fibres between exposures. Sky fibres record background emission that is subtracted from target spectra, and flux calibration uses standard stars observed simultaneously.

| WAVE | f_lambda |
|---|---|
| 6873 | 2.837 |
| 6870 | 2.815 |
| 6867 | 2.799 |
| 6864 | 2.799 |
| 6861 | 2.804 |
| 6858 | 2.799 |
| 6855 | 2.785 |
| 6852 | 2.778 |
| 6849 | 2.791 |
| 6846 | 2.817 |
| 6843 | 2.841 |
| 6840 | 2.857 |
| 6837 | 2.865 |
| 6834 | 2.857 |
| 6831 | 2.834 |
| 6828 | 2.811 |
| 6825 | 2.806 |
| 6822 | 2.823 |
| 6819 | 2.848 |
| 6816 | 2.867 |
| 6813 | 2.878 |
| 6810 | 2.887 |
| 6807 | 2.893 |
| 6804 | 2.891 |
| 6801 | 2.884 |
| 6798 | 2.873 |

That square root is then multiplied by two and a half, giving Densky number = 7.149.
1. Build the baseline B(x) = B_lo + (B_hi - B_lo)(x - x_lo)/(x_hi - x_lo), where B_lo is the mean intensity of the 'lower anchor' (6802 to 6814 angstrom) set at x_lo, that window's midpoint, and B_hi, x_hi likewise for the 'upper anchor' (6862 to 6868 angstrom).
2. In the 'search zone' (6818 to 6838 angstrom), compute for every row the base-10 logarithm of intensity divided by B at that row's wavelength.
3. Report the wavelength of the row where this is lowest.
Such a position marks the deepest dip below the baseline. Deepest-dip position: 6825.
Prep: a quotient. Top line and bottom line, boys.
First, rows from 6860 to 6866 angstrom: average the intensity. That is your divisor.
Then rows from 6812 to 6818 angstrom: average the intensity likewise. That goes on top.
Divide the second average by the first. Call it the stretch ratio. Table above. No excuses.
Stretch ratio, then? 1.025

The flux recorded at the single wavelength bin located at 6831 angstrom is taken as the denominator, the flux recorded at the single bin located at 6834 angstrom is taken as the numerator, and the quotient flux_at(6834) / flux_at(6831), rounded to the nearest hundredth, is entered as 1.01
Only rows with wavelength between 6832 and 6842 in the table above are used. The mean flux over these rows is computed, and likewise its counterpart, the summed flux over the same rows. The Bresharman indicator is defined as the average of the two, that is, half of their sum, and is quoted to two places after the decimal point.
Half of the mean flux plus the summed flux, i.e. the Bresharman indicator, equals 5.72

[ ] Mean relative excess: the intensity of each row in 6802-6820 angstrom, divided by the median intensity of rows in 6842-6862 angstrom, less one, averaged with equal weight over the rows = 0.028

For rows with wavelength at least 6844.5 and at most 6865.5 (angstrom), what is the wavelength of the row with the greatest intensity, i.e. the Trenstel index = 6846 angstrom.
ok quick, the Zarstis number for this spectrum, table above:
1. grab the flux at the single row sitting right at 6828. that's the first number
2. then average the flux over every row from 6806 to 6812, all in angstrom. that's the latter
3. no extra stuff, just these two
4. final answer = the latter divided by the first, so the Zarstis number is 1.03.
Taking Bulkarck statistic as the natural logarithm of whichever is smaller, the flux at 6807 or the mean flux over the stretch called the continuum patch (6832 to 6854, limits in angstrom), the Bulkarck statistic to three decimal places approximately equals 1.040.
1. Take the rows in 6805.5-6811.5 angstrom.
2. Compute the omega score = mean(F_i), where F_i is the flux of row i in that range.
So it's 2.89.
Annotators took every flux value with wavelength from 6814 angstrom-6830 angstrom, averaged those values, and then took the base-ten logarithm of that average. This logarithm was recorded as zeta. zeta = 0.452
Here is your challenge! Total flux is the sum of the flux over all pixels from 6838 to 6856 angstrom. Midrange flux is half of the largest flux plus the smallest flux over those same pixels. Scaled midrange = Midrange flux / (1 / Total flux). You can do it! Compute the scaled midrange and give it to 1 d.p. 47.5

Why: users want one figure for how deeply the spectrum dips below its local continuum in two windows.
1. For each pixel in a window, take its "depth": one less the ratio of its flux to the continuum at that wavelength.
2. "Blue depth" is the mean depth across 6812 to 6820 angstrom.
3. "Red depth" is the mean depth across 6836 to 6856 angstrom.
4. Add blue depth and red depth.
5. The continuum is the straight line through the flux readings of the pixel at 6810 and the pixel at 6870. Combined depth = 0.014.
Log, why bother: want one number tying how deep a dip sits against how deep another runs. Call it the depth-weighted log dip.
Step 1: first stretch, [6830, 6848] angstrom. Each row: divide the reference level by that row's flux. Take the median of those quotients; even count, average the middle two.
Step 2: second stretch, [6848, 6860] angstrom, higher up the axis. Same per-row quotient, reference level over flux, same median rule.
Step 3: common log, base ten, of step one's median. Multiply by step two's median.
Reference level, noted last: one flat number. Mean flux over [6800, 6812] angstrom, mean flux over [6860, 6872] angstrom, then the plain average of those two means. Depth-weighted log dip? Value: 0.000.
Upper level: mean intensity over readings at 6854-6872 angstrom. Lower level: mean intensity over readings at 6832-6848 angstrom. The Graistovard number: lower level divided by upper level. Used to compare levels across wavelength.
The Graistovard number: 1.02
